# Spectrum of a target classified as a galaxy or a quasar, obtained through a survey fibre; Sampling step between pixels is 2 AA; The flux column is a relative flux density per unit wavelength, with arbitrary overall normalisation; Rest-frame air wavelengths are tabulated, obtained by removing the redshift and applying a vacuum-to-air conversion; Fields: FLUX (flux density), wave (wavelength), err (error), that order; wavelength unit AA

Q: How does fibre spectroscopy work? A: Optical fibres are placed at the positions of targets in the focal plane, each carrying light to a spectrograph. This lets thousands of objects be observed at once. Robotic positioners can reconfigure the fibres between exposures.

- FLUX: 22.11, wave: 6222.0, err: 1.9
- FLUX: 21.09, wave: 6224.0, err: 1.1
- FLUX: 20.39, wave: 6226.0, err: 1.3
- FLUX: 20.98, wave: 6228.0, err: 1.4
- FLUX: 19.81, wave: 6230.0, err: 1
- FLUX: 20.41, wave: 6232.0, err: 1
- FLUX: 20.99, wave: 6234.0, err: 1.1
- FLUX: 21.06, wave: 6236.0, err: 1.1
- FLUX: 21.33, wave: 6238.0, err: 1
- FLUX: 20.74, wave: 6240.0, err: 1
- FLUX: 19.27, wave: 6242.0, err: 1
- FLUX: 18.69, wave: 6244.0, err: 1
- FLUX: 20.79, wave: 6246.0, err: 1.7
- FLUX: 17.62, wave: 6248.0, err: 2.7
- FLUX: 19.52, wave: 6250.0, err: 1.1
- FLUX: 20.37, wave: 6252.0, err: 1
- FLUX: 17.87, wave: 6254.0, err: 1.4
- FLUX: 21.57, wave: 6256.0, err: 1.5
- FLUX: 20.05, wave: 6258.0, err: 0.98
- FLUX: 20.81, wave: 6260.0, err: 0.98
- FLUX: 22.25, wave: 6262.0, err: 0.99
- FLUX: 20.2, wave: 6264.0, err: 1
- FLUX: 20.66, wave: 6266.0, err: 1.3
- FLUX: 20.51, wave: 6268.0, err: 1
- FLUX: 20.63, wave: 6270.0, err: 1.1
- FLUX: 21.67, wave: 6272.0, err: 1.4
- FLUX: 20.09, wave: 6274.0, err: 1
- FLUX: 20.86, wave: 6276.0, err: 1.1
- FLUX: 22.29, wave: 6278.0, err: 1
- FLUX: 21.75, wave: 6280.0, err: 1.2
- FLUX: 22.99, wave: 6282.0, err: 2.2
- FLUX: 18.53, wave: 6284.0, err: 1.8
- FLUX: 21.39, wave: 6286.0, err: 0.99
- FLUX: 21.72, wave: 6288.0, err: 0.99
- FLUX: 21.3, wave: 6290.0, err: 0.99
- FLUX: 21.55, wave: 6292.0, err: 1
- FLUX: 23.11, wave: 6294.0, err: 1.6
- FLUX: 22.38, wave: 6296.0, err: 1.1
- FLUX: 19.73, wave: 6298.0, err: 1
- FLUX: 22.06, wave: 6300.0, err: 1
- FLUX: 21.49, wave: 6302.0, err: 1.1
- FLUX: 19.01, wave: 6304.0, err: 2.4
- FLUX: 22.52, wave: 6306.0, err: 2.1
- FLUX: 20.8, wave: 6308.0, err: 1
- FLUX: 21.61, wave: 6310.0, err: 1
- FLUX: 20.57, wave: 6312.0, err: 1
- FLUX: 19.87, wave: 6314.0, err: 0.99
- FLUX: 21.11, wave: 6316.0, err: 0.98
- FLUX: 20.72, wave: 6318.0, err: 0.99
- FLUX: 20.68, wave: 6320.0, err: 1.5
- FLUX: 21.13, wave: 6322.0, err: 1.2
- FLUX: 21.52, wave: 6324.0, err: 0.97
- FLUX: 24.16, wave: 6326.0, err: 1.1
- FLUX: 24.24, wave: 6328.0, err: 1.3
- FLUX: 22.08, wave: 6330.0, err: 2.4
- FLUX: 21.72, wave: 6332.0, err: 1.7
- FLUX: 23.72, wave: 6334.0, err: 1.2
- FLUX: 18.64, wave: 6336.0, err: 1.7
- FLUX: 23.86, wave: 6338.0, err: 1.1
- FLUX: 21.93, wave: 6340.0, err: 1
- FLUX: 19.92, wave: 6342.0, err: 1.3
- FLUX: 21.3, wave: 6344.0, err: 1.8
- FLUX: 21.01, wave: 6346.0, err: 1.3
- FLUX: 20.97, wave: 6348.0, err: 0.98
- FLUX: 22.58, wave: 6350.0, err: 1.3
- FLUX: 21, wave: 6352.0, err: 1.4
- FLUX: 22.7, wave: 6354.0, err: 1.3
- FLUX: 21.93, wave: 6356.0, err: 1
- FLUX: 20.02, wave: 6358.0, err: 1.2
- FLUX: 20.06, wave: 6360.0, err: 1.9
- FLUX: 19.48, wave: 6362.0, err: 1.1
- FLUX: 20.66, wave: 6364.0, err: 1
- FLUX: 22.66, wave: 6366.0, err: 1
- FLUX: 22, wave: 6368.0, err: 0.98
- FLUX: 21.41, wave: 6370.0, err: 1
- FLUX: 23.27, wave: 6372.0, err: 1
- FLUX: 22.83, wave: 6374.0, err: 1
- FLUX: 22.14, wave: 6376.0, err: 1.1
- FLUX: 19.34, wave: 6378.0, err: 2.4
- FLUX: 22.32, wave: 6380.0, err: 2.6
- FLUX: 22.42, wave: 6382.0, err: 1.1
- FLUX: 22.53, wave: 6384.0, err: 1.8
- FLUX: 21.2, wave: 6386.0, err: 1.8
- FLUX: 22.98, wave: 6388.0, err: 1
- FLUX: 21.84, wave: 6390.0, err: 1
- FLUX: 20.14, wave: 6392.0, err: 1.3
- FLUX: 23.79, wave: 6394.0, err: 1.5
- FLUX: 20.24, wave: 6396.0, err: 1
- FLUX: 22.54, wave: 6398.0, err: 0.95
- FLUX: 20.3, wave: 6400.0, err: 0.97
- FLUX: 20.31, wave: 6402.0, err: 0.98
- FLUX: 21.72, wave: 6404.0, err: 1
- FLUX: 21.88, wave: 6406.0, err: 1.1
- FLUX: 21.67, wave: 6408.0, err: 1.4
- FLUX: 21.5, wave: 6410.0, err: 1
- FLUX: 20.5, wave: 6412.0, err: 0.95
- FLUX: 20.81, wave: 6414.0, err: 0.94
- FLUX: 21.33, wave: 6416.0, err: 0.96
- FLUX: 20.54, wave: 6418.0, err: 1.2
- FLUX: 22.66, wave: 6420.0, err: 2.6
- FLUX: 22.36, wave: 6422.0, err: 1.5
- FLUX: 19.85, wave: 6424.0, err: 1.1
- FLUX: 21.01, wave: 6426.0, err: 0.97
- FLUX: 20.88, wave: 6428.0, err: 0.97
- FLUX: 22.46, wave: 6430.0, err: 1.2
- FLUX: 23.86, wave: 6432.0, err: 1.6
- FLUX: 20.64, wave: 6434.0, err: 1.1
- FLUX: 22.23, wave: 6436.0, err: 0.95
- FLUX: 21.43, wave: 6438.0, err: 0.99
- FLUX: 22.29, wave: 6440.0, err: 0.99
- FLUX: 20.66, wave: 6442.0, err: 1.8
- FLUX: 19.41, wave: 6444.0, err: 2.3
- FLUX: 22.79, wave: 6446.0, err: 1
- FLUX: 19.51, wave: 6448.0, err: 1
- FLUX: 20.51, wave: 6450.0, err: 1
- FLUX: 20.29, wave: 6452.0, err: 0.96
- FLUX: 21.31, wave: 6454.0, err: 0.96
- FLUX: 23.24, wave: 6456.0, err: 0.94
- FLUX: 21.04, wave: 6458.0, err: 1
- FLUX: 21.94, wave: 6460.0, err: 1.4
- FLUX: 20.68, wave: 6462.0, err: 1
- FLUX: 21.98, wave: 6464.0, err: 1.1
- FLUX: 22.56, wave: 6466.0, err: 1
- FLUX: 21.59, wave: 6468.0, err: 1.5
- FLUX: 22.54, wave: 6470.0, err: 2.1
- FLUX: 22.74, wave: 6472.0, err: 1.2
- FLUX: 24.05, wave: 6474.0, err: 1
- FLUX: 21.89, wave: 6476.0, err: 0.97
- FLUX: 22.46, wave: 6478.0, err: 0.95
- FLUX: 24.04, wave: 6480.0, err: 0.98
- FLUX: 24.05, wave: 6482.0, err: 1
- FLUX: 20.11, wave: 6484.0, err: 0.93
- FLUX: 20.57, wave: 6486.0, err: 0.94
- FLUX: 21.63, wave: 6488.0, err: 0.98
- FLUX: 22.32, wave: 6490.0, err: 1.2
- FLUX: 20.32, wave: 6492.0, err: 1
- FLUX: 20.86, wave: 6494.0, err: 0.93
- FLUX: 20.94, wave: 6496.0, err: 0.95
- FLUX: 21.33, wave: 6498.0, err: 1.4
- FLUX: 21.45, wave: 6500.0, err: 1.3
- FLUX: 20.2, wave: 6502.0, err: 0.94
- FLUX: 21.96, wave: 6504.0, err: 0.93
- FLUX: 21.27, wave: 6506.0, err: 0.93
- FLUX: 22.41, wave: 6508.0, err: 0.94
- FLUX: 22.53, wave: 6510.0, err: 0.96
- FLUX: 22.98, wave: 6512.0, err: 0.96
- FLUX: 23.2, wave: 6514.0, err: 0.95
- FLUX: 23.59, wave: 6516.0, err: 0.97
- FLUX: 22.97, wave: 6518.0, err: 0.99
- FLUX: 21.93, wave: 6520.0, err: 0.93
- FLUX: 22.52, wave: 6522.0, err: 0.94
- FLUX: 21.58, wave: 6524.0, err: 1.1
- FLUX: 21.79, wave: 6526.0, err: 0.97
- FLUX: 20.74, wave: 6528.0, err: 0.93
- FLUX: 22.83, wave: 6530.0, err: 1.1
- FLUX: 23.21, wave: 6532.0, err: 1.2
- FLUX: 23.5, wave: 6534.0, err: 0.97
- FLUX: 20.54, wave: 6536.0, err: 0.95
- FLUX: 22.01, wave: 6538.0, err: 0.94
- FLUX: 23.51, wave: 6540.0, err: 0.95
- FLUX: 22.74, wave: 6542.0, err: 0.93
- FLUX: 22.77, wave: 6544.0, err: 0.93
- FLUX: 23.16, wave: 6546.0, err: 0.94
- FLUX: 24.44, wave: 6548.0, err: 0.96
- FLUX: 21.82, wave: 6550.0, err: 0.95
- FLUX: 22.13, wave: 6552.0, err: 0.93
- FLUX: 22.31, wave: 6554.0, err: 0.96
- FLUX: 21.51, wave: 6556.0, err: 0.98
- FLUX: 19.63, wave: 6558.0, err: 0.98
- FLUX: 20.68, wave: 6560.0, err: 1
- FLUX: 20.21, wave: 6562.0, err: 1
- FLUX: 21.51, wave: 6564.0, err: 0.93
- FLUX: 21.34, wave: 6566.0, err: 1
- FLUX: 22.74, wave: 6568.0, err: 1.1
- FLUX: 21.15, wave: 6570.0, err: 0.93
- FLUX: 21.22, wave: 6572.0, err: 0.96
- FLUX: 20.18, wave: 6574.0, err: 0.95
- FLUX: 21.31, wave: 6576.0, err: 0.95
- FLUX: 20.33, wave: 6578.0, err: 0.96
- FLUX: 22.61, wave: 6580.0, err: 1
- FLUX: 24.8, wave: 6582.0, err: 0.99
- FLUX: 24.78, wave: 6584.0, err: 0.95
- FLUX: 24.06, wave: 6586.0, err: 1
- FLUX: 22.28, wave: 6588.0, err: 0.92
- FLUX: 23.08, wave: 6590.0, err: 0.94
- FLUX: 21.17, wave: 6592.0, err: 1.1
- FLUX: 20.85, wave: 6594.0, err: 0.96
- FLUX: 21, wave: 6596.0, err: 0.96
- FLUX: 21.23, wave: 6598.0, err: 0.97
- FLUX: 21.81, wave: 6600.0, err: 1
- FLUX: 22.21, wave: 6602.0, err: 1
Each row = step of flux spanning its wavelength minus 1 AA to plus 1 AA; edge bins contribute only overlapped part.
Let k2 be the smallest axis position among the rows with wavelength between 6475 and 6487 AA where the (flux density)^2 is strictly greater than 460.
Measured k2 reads 6476.0 AA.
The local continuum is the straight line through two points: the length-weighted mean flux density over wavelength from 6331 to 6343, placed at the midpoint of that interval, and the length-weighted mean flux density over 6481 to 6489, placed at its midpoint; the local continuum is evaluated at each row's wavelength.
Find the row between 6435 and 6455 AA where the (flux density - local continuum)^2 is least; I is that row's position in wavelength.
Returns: 6438.0 AA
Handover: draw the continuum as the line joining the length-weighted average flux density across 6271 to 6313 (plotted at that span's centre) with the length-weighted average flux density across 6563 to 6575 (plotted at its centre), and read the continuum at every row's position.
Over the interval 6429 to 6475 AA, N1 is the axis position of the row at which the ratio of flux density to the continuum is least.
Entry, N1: 6444.0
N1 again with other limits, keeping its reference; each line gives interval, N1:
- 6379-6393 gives 6392.0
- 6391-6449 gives 6444.0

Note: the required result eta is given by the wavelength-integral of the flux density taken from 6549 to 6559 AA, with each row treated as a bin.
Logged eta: 215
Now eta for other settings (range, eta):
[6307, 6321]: 291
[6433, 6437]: 86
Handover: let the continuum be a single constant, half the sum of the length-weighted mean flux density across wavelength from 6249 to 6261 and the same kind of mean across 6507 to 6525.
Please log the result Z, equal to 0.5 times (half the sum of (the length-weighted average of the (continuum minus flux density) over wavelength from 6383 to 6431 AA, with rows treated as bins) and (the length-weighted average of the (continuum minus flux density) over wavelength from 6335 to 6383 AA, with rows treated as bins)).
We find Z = -0.06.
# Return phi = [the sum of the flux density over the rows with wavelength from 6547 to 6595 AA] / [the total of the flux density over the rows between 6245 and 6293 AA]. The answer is 1.059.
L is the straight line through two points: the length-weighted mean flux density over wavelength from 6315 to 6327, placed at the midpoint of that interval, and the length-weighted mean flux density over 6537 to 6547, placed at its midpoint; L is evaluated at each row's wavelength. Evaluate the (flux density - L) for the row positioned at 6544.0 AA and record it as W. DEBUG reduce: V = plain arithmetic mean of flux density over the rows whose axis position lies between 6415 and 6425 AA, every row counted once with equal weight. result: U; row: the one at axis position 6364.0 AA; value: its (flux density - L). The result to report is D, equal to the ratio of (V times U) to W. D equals 307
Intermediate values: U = -1.1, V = 21.3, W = -0.1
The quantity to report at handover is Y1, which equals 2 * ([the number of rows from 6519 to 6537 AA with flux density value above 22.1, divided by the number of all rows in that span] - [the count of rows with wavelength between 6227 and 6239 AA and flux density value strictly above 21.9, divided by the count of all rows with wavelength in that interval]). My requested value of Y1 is 0.9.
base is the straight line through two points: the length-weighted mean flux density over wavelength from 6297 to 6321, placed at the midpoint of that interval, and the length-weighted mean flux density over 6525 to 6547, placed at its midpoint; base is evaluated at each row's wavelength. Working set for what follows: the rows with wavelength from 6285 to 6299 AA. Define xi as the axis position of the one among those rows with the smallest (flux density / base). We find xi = 6298.0 AA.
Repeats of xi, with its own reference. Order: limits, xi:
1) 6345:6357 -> 6348.0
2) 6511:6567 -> 6558.0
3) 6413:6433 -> 6424.0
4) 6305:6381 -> 6336.0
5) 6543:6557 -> 6556.0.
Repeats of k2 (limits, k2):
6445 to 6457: 6446.0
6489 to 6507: 6490.0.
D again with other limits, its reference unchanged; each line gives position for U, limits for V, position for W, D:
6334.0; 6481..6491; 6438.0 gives -57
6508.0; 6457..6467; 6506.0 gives 4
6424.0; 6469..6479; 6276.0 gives 121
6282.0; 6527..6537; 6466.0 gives 225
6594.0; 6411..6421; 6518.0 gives -179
